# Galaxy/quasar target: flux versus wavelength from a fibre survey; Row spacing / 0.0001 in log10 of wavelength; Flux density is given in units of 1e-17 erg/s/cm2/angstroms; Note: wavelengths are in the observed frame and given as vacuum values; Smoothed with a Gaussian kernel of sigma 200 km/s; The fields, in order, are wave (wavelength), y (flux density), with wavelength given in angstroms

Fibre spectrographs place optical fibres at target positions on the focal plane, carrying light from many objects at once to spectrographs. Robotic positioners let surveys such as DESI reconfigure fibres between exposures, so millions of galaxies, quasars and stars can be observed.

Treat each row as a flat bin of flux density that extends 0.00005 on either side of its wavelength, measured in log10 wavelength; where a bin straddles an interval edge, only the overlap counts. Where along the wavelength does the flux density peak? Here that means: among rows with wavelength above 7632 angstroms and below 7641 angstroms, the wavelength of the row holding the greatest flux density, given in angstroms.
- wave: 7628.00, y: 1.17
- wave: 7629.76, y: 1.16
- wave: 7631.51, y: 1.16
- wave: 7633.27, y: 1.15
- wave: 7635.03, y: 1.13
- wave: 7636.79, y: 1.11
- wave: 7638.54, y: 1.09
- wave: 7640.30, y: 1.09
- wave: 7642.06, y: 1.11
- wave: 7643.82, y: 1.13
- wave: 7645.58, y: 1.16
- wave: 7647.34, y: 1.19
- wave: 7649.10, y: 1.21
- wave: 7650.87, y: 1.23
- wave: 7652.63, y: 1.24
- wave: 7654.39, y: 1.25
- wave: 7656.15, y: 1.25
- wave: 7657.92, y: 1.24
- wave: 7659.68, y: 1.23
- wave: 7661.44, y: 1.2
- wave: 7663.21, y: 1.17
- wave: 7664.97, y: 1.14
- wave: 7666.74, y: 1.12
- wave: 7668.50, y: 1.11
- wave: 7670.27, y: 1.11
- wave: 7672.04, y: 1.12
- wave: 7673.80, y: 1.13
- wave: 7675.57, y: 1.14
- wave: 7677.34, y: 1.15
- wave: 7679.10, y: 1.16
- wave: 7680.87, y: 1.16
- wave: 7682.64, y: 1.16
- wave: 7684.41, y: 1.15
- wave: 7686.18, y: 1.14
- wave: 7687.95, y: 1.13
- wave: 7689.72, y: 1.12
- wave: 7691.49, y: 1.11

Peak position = 7633.27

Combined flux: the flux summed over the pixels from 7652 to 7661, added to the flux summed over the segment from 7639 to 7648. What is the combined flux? 11.9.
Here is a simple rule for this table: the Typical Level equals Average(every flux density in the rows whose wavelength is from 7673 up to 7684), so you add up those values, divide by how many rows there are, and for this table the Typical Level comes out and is 1.15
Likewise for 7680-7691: 1.14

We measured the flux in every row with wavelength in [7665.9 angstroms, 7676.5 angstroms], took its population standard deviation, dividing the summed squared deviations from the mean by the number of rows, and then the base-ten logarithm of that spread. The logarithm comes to -2.0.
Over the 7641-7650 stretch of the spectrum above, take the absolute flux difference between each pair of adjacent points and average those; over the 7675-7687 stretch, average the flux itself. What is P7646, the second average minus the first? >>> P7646 1.13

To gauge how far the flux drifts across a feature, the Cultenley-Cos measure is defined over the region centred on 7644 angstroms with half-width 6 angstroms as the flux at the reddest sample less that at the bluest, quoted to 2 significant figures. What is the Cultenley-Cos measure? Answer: 0.12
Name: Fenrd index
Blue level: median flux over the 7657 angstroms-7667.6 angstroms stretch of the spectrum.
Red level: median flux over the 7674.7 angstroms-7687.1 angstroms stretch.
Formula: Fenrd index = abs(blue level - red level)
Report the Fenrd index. 0.035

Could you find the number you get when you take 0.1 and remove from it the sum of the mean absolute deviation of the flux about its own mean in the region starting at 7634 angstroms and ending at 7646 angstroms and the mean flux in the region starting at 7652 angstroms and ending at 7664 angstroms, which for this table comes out -1.15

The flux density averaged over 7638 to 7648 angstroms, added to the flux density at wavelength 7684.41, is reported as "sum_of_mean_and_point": 2.278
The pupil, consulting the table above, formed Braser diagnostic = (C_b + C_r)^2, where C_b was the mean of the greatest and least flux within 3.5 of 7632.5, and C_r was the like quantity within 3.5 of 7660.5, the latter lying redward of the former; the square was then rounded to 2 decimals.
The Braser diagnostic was 5.52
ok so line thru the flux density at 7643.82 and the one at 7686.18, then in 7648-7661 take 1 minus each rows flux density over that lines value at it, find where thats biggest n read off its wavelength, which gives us 7649.10 angstroms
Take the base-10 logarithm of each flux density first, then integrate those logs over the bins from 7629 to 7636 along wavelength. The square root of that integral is 0.65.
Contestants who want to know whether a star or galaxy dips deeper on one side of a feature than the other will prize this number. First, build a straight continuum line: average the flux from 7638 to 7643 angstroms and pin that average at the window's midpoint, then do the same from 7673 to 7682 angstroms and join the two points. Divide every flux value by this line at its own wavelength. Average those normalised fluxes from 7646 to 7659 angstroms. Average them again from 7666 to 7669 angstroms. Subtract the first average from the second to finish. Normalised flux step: -0.12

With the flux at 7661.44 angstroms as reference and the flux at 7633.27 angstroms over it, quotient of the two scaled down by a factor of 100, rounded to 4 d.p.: 0.0096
